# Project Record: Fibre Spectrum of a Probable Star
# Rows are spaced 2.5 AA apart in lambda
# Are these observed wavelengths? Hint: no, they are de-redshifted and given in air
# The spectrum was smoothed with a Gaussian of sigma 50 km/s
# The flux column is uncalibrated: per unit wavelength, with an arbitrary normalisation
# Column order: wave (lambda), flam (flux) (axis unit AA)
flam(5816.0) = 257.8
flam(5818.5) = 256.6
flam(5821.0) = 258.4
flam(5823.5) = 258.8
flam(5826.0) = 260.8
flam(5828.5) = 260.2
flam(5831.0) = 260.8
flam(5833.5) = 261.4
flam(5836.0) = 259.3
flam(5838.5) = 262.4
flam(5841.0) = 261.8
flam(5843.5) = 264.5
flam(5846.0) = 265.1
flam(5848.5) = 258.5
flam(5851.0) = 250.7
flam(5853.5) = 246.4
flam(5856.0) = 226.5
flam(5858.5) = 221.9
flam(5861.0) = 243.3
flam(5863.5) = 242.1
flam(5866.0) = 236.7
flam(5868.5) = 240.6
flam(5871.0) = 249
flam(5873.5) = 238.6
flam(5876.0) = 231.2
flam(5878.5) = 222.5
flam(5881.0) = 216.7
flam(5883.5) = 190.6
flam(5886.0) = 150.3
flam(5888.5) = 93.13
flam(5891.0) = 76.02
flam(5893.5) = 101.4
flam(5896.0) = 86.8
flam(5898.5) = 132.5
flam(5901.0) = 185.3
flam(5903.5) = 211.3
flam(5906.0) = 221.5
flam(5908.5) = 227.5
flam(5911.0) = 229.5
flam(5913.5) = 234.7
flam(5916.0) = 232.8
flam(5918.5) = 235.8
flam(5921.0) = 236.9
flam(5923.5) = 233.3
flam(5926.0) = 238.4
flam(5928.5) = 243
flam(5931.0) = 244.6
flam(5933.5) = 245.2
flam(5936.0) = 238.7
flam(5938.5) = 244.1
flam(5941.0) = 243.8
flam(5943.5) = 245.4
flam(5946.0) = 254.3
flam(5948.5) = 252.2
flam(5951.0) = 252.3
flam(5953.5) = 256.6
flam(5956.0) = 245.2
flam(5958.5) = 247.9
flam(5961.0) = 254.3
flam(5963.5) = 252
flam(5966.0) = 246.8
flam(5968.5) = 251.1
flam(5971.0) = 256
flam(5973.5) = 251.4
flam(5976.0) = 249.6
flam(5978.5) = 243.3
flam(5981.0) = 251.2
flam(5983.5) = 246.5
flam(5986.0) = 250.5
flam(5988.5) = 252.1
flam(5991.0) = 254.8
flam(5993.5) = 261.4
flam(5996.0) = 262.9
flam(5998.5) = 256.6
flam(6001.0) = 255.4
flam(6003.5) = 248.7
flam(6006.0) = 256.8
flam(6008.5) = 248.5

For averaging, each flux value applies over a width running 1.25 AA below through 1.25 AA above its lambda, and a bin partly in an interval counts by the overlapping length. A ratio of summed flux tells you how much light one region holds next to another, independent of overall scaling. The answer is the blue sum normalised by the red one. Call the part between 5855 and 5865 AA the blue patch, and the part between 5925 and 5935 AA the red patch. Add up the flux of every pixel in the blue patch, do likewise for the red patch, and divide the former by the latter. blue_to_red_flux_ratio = 0.96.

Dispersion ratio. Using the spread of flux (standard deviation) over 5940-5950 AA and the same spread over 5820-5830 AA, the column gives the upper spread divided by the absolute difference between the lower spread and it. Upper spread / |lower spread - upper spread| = 1.29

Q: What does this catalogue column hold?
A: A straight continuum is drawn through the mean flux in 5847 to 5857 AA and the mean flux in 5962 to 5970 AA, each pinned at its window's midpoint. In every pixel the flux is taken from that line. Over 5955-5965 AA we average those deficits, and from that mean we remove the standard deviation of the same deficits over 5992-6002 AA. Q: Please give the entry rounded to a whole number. -3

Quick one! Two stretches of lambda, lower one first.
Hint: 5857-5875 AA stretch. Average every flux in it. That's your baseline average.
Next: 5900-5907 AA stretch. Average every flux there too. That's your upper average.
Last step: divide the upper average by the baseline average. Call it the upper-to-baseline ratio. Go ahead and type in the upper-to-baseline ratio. 0.86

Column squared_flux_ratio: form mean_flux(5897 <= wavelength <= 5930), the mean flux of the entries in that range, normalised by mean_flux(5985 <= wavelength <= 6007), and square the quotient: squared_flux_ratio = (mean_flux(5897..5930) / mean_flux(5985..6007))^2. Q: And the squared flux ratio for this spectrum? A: 0.74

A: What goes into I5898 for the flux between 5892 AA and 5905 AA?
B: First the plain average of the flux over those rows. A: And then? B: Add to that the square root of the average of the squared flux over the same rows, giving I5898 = 295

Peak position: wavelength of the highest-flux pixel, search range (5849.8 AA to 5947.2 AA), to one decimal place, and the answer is 5946.0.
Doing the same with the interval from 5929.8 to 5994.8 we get 5993.5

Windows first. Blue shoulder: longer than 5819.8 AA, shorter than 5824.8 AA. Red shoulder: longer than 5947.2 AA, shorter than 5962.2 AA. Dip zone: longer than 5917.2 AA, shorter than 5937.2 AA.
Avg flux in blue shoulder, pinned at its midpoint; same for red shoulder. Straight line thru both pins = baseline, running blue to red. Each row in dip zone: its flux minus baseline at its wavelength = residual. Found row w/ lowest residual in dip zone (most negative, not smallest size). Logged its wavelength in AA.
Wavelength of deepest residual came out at 5923.5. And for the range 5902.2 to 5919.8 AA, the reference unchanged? 5903.5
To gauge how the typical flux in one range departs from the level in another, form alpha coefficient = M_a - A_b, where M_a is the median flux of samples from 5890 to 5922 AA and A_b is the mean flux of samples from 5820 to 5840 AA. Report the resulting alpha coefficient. -39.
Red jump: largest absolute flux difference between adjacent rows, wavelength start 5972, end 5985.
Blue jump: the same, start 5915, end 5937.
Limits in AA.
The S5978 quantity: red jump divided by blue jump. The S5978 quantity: 1.2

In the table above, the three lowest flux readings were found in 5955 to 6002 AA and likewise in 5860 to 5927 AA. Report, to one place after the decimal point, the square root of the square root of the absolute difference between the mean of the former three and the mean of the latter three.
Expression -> 3.6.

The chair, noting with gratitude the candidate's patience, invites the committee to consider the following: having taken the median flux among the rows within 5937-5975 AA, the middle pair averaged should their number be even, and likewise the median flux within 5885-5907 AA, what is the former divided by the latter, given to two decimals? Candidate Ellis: 1.90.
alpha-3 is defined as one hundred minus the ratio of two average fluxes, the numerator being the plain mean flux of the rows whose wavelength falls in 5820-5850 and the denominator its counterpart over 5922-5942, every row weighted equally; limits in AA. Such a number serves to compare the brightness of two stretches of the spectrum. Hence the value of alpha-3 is 98.9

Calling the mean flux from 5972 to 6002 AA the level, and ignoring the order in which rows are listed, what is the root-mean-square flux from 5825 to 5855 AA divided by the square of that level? 0.0041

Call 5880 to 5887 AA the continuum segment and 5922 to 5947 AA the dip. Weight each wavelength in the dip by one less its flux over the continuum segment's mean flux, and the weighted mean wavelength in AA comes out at 5935.3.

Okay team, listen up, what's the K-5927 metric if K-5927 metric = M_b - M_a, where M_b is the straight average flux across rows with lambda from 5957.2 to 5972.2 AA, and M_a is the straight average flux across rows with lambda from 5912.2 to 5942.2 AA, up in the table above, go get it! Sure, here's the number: 12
